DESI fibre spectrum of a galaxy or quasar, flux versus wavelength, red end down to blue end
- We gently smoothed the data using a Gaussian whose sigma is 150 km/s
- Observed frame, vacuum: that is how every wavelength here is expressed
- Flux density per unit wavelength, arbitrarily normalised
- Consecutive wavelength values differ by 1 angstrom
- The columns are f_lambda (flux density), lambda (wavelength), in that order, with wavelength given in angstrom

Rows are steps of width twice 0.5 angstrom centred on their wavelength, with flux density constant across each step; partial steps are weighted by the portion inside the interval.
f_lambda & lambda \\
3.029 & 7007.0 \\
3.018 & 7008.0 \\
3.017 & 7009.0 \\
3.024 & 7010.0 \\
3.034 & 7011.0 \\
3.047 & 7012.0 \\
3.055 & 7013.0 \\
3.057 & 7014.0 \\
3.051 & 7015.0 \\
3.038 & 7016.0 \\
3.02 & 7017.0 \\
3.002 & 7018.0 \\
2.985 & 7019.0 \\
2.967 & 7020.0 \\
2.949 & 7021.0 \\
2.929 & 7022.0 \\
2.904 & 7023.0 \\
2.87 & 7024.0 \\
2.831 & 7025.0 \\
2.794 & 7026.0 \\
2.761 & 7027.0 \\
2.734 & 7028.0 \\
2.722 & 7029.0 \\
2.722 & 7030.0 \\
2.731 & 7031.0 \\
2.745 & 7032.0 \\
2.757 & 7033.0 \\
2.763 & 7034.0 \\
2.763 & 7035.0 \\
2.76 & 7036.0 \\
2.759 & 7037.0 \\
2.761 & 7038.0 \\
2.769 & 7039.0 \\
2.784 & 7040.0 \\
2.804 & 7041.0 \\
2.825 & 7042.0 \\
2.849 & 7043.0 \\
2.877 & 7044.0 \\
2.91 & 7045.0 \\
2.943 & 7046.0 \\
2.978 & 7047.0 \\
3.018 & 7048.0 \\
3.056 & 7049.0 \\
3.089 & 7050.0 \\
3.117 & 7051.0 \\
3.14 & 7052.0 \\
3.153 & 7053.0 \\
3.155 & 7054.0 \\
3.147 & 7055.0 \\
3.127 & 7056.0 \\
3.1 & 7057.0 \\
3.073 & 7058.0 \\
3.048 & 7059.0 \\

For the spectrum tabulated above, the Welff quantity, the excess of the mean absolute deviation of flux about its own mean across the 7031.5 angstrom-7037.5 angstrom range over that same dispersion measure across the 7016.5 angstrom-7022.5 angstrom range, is -0.022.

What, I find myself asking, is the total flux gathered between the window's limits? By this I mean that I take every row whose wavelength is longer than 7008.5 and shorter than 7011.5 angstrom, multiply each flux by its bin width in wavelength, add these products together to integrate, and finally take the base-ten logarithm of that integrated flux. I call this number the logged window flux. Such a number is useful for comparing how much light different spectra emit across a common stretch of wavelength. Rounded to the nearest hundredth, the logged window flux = 0.96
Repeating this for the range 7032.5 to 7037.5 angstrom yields 1.14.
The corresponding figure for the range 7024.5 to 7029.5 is 1.14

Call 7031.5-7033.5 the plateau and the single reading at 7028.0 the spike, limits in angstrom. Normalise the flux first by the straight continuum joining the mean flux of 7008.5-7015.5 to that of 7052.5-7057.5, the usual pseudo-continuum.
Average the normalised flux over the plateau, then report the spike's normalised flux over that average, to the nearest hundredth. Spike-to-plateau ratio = 1.00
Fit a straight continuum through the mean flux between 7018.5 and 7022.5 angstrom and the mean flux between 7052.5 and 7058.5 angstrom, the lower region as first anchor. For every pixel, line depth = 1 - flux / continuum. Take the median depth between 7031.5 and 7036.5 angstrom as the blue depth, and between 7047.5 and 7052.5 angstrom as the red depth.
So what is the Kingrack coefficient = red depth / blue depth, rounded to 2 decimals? 0.04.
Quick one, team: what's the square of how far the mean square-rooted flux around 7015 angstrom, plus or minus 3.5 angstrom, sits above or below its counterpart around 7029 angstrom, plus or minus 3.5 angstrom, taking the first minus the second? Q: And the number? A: 0.0075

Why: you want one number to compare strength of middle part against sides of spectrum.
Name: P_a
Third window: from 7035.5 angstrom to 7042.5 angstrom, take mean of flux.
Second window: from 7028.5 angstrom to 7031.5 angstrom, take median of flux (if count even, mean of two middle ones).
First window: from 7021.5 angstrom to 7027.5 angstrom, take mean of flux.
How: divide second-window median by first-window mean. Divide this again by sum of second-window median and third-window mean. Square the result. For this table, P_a 0.030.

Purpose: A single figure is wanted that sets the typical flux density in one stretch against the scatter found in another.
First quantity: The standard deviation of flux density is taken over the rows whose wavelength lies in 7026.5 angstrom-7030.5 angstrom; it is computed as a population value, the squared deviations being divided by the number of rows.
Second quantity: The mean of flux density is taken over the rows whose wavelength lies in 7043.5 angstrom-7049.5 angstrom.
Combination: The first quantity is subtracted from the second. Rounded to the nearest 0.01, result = 2.95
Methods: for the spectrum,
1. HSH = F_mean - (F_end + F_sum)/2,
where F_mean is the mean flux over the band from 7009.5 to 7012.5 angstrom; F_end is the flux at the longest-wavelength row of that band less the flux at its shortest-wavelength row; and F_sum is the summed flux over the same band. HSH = -1.53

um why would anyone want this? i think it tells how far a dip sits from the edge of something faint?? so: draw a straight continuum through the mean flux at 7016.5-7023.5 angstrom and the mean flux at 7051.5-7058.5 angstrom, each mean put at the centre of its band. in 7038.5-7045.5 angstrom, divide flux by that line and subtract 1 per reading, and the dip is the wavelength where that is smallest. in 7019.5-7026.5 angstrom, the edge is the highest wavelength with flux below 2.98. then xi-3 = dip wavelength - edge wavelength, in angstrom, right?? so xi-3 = 13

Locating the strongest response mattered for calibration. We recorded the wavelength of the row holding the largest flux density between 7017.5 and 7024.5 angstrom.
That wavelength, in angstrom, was 7018.0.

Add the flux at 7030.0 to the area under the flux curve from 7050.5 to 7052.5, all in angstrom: 8.98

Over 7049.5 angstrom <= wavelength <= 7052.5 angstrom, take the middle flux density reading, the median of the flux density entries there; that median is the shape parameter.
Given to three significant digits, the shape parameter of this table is 3.12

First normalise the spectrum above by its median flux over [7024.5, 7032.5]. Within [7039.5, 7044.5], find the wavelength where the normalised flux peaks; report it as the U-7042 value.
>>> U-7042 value 7044.0 angstrom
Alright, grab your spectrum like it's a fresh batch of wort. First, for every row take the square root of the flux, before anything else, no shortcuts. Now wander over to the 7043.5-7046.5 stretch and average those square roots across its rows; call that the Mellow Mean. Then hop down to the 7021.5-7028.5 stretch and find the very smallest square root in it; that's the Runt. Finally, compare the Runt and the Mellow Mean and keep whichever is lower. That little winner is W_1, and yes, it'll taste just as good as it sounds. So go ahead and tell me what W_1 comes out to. 1.65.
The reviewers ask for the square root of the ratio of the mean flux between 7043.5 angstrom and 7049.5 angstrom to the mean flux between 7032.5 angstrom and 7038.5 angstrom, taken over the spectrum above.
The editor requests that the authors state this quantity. 1.036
